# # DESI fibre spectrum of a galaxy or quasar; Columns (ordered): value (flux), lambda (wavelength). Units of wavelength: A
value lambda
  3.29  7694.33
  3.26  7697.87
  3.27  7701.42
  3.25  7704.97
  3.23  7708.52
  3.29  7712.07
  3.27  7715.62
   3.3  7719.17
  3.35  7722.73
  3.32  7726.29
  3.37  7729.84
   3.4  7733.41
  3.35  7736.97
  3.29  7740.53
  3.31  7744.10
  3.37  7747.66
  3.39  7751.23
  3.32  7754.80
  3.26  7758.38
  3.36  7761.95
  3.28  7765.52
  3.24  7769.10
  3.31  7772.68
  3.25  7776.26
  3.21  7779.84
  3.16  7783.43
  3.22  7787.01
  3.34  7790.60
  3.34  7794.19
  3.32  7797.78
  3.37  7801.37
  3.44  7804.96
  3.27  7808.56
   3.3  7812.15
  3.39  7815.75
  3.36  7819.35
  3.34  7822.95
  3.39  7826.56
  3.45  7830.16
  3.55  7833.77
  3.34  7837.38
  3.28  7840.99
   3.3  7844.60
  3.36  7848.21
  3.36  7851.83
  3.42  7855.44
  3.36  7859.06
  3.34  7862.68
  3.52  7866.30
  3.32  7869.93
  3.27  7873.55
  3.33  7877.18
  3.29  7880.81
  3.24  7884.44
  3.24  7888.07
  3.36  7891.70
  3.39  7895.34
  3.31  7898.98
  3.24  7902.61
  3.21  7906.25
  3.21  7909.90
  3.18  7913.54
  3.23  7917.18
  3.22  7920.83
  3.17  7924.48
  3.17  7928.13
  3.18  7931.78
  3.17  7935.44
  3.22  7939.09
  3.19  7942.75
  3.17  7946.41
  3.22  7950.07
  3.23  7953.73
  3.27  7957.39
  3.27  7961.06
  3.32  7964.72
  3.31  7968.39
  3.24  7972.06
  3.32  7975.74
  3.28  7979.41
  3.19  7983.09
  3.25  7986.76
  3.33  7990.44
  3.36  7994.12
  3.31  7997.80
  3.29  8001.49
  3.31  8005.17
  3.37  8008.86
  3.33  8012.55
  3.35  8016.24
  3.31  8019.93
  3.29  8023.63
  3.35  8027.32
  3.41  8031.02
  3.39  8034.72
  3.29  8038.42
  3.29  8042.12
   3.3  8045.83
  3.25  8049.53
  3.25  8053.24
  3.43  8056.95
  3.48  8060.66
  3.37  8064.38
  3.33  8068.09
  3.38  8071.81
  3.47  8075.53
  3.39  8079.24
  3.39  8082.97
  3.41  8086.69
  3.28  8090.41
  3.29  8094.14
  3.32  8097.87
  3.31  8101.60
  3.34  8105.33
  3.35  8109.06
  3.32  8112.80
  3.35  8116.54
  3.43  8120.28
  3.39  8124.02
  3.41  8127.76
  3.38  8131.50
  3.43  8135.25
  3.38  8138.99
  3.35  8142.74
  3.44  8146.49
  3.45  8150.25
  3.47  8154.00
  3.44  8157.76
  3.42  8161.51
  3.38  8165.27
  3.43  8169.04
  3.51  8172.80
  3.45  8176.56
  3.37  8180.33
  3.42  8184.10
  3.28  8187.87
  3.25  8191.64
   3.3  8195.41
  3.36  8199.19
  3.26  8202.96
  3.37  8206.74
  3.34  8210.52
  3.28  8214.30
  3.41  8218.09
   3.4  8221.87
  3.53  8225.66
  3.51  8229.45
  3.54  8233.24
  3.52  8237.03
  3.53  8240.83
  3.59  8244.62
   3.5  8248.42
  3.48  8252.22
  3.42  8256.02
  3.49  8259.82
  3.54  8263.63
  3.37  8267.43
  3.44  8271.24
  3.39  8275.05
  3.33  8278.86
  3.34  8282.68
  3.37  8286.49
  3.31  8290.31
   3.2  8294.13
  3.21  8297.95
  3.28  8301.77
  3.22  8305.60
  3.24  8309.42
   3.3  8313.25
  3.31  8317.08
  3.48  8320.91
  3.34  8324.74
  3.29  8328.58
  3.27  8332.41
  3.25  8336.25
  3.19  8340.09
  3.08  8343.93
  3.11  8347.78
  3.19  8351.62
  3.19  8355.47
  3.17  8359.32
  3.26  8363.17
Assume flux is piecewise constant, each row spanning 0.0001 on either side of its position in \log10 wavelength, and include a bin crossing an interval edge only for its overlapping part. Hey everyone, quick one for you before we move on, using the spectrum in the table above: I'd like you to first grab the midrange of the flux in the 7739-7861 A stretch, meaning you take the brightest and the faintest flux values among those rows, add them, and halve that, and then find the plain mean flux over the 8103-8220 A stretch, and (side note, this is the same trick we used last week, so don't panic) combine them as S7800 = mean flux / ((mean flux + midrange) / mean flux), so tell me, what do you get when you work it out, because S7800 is 1.70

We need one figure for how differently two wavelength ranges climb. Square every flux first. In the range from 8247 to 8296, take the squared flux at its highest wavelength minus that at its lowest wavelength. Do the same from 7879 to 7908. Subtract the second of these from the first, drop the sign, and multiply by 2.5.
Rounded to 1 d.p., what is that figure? 3.7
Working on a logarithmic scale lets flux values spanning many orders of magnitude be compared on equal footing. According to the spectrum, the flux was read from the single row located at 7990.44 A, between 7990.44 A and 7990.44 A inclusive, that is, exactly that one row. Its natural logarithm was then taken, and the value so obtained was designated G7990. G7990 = 1.203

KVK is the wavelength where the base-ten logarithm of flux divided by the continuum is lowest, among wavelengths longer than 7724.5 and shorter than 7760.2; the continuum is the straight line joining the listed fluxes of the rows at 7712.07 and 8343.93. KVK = 7758.38 A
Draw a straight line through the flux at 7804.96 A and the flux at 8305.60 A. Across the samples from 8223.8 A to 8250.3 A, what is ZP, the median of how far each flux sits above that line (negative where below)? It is 0.27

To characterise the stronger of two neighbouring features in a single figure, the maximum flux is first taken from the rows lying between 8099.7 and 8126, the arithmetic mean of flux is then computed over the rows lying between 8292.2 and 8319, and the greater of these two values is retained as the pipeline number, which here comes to 3.43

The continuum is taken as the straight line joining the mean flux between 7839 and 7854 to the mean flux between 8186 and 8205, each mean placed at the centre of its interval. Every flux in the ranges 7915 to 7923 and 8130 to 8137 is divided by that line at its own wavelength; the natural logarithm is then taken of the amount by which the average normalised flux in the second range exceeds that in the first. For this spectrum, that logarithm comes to -2.8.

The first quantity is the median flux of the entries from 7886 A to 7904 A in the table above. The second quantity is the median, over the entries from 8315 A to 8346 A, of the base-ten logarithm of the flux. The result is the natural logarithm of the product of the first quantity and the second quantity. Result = 0.535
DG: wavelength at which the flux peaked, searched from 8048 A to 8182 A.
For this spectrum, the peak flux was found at 8172.80 A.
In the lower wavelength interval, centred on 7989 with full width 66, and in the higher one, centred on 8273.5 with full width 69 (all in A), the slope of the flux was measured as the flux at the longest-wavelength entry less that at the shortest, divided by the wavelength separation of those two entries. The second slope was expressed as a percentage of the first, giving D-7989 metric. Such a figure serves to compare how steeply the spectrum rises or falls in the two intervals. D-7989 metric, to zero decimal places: -748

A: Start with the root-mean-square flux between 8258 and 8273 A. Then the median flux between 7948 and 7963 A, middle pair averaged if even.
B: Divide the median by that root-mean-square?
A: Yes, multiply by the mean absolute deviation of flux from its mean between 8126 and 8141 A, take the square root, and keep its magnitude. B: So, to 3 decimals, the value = 0.137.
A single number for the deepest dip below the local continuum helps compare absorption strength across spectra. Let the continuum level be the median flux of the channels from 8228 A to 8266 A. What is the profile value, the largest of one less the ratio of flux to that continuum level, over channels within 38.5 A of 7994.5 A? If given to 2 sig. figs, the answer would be 0.092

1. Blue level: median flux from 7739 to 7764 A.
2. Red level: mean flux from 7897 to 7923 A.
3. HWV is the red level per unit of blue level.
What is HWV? 0.97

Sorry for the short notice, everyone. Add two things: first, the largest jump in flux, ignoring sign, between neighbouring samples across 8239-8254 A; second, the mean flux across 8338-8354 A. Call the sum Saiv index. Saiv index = 3.23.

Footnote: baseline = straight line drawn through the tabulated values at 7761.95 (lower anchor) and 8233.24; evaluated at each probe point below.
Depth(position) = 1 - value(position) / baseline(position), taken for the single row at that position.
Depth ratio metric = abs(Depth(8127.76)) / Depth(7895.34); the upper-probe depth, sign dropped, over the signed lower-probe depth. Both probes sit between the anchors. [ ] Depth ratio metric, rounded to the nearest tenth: 4.2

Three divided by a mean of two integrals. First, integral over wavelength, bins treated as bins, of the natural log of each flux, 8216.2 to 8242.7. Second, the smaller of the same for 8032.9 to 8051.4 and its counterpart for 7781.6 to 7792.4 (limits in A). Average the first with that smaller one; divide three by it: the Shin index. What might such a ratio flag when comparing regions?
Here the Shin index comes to 0.13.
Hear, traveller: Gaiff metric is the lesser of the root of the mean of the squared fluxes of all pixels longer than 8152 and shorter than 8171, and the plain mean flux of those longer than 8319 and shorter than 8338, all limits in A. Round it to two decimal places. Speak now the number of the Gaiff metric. 3.33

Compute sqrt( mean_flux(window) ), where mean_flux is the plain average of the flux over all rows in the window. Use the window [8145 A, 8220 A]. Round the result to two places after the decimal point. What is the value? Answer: 1.84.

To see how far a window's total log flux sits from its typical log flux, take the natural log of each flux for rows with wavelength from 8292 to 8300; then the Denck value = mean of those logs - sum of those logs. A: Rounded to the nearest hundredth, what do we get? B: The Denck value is -1.16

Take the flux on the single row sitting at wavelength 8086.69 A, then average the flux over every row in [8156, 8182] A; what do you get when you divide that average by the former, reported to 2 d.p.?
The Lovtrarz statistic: 1.01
